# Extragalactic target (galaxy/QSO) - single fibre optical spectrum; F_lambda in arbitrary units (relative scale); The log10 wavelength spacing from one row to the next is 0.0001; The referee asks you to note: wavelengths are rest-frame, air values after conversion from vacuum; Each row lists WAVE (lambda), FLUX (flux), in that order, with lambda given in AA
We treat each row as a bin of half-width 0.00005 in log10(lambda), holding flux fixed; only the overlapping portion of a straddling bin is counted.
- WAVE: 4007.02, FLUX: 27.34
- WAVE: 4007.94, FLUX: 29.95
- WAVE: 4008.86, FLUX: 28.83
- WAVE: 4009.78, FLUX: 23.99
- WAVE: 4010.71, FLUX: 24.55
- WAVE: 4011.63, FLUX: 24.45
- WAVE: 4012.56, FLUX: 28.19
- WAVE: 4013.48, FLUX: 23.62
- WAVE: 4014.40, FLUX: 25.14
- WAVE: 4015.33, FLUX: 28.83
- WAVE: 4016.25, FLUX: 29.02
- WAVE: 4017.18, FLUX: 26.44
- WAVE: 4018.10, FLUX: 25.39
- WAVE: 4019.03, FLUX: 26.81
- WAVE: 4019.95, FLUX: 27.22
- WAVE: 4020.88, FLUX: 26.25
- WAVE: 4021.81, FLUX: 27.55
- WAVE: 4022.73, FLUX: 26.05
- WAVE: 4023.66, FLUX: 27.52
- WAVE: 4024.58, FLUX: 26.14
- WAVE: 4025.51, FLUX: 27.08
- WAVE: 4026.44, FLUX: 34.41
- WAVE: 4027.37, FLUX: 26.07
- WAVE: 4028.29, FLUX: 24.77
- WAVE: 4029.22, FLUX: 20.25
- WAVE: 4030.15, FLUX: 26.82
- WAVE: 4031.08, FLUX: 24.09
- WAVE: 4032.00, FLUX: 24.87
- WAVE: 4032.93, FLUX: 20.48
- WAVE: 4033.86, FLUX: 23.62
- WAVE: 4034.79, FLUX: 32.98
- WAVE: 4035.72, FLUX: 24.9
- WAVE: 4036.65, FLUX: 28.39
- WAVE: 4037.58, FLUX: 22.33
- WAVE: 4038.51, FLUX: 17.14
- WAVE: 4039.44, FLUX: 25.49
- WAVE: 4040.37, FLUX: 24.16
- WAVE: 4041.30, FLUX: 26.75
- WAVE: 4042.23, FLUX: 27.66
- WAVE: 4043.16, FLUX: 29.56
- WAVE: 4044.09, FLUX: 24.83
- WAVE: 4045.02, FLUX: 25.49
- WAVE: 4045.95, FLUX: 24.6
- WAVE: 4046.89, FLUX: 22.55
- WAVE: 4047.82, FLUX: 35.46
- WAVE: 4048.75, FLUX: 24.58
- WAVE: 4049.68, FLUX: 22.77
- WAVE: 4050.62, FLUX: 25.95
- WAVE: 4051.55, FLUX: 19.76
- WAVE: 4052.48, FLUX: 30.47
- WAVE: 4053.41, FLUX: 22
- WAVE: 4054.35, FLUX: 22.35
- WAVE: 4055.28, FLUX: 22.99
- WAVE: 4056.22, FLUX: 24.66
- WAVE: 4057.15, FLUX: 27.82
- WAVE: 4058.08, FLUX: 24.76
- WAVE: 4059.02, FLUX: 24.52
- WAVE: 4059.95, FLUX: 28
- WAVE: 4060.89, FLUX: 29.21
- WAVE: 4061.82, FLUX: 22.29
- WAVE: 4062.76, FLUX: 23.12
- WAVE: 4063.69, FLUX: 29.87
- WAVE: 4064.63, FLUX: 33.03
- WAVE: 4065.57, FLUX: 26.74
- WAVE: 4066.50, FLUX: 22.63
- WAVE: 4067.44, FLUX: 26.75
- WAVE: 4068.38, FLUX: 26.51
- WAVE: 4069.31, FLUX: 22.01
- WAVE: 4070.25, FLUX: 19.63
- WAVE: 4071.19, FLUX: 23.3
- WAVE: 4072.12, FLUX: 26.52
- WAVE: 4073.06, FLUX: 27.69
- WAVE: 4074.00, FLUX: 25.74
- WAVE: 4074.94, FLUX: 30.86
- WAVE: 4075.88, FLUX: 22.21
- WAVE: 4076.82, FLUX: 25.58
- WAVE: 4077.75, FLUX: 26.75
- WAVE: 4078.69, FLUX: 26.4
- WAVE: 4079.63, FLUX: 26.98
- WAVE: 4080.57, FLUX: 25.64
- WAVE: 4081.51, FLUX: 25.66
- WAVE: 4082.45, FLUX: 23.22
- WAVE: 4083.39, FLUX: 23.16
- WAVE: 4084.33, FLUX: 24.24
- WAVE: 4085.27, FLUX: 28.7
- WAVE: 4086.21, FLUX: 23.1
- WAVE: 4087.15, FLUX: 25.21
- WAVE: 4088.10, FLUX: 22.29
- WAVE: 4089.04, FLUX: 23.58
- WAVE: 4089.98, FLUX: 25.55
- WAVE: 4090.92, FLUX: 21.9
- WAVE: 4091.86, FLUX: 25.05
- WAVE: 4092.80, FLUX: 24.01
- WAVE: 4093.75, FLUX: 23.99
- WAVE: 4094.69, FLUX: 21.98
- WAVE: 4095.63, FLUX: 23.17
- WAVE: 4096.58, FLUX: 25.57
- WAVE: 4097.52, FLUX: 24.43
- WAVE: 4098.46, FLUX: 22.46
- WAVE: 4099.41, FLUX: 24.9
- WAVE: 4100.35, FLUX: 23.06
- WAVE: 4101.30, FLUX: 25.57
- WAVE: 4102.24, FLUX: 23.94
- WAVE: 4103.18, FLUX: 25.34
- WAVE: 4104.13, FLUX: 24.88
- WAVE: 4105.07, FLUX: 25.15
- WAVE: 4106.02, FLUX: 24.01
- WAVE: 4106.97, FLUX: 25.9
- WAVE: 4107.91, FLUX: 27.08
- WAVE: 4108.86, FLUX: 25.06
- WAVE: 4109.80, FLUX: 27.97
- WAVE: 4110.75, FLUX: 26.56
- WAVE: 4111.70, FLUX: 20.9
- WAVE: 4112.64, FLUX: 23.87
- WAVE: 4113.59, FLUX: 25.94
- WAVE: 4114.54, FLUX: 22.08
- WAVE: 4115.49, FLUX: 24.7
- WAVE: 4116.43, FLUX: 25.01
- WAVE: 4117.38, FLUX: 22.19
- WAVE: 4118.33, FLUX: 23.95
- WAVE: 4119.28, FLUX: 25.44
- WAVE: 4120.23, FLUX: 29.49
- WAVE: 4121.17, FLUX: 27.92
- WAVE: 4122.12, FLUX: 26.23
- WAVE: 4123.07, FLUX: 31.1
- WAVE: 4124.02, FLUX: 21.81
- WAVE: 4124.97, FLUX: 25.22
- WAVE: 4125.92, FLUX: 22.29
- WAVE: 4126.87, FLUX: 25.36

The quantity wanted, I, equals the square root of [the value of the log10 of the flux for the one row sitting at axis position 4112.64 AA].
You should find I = 1.17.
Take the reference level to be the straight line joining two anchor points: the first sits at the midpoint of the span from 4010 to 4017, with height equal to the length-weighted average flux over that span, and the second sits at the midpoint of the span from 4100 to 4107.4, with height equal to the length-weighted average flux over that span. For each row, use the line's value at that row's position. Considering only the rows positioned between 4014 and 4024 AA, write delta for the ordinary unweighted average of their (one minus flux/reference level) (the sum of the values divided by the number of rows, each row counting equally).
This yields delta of -0.033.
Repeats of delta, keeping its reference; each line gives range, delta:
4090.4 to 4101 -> 0.047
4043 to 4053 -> -0.015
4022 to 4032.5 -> -0.009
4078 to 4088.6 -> 0.004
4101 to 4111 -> -0.036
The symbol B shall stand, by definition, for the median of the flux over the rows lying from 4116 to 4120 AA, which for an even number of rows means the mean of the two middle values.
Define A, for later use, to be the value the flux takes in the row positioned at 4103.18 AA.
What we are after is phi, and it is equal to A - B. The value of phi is 0.9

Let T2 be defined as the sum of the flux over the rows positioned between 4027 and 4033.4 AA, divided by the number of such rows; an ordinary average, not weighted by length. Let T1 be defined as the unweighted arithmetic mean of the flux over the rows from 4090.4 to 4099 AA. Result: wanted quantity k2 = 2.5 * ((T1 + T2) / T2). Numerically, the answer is 4.97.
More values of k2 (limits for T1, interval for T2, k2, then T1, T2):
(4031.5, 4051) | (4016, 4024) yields 4.86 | 25.5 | 26.9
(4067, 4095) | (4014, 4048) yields 4.87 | 24.8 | 26.1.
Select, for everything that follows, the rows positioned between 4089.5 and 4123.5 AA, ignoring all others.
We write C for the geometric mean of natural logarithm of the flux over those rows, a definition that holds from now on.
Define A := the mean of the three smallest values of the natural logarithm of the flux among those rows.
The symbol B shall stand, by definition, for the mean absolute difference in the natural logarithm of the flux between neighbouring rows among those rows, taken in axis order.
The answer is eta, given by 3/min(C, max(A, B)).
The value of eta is 0.98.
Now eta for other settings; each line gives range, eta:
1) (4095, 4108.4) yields 0.96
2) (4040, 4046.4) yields 0.94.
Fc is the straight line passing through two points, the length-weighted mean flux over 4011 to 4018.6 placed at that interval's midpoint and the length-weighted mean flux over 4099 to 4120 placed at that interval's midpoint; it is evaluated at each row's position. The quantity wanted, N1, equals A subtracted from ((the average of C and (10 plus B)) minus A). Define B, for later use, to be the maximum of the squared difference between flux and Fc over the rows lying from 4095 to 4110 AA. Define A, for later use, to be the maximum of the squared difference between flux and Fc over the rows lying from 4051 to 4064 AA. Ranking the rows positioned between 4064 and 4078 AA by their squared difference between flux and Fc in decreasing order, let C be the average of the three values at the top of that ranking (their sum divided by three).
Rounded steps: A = 36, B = 10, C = 40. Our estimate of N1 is -41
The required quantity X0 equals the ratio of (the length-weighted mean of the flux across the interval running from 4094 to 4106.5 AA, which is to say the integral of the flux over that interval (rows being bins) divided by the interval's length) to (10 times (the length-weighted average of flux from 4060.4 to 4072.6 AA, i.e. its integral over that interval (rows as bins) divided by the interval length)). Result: 0.095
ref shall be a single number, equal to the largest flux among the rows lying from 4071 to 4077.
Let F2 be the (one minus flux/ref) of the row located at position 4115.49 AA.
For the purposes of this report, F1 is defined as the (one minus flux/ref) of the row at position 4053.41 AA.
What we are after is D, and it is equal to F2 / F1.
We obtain 0.7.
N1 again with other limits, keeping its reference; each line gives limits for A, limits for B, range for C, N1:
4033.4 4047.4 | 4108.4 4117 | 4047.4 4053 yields -118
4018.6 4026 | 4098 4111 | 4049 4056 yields 19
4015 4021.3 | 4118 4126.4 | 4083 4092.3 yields 17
